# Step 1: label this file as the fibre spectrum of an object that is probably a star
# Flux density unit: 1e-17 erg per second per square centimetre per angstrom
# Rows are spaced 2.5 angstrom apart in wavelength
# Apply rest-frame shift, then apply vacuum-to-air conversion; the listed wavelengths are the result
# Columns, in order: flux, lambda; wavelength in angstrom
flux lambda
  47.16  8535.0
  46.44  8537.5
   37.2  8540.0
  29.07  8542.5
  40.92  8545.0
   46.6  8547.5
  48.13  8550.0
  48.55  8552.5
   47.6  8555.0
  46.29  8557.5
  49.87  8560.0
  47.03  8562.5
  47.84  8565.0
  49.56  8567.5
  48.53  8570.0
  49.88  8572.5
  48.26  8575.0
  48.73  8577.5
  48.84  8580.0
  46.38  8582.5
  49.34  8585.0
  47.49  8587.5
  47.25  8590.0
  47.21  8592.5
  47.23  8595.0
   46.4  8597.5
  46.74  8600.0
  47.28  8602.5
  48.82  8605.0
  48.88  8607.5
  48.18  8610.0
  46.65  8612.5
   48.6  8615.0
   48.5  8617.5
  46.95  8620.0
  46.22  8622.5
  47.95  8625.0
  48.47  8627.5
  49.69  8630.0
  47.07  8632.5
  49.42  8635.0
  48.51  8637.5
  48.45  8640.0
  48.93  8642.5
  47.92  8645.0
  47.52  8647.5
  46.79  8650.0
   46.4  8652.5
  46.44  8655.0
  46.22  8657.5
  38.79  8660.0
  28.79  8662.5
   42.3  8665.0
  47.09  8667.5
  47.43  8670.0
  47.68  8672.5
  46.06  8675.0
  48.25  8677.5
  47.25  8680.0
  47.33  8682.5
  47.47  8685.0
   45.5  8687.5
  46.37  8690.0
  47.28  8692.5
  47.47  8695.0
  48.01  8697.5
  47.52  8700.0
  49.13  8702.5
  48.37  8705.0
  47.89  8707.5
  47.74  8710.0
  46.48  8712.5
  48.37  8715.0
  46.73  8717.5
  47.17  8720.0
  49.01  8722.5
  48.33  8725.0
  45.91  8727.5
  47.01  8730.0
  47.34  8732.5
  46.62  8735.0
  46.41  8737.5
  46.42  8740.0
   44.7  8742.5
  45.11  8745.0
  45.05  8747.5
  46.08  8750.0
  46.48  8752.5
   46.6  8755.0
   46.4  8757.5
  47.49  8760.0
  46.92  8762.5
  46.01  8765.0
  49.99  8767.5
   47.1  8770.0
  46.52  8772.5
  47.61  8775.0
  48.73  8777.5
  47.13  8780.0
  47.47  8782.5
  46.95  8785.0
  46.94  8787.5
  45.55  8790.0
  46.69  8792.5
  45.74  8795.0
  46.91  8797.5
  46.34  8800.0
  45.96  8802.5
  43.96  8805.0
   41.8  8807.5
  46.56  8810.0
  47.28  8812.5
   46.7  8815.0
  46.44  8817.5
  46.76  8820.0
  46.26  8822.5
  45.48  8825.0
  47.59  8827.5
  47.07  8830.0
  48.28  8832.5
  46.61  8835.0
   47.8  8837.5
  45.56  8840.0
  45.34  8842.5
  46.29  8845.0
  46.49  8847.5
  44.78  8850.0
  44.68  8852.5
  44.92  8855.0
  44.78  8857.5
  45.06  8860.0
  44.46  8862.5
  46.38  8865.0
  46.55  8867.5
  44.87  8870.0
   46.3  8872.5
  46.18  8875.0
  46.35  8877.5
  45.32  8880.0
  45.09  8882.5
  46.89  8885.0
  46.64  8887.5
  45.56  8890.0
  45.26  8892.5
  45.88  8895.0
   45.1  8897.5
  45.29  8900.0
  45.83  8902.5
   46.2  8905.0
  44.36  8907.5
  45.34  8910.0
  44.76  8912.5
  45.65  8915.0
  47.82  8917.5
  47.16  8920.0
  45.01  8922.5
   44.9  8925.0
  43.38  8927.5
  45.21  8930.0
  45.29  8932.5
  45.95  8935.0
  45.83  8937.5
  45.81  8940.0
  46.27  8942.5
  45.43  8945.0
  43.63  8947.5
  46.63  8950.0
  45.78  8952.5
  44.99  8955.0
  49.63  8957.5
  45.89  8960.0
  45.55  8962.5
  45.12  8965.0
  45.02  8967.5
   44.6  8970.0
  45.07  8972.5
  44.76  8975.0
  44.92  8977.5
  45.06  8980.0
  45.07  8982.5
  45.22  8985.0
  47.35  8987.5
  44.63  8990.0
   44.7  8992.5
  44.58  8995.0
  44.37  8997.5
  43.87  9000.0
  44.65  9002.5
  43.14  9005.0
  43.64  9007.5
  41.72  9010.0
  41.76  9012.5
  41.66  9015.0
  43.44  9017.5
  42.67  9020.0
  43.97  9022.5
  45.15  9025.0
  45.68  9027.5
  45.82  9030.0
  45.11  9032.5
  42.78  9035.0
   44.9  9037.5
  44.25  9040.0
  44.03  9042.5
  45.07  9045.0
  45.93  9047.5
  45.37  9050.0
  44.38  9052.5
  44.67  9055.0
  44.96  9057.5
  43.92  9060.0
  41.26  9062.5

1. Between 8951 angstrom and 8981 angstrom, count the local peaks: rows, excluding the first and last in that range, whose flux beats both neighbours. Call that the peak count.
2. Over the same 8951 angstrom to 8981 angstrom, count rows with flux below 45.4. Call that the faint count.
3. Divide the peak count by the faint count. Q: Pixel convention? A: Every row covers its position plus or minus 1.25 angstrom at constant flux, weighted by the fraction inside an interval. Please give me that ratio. 0.25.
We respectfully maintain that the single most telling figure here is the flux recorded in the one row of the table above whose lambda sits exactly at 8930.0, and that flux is 45.21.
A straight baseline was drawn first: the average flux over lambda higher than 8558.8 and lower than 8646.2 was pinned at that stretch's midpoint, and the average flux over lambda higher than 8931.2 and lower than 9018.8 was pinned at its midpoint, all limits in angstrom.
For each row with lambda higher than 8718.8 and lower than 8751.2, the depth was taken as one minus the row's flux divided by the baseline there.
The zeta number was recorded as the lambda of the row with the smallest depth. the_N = 8722.5 angstrom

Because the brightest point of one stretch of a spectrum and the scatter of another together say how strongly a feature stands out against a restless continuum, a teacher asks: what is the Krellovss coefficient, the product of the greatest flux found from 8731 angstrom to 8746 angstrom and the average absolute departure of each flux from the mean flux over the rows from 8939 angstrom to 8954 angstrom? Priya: 34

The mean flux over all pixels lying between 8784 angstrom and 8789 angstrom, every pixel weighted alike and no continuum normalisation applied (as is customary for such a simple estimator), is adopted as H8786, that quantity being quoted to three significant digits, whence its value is 46.9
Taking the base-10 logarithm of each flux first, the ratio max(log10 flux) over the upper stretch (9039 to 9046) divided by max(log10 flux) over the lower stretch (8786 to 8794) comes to 0.989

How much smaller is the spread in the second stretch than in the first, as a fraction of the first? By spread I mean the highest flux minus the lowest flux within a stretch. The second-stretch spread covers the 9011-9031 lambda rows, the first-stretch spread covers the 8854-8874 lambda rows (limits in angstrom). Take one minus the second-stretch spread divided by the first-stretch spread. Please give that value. -1.0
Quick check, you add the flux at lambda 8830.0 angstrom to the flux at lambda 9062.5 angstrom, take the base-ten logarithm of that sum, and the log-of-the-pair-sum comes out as 1.946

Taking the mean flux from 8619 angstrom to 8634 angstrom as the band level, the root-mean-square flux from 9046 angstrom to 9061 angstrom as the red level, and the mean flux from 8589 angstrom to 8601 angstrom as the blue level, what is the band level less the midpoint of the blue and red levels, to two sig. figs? 1.8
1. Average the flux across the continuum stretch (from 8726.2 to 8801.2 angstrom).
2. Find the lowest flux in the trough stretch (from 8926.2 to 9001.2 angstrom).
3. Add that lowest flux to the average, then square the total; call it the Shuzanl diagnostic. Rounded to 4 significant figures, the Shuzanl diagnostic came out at 8110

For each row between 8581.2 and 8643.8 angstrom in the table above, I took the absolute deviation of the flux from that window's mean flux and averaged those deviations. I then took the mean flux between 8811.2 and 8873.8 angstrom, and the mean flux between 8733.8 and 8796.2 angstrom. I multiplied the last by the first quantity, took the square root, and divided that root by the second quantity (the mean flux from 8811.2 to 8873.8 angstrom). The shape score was 0.142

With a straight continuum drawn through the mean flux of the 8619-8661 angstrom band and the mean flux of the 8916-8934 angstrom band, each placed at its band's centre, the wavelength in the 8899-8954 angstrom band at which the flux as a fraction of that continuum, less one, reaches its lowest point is 8927.5 angstrom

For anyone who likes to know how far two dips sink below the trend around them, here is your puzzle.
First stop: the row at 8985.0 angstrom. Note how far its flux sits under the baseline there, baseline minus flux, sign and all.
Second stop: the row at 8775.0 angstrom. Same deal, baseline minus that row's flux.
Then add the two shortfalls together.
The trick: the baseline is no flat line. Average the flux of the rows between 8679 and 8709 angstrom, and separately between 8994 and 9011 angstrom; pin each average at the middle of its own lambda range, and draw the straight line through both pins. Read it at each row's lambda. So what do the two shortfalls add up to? -2.4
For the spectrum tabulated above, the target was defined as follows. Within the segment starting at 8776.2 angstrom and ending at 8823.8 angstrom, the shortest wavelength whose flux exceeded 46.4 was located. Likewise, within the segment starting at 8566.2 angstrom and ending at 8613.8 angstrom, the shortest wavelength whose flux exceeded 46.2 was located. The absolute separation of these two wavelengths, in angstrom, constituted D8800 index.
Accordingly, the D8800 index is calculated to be 210.0 angstrom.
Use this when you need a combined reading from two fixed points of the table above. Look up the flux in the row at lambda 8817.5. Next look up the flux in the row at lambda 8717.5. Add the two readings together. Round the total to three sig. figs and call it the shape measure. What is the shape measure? 93.2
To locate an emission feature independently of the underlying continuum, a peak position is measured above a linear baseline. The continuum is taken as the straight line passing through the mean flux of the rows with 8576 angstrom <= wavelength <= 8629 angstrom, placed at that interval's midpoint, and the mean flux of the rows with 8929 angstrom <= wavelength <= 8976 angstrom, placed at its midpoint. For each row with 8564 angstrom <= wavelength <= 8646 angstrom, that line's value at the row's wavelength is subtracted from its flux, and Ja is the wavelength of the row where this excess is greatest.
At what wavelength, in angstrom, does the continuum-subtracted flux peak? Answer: 8630.0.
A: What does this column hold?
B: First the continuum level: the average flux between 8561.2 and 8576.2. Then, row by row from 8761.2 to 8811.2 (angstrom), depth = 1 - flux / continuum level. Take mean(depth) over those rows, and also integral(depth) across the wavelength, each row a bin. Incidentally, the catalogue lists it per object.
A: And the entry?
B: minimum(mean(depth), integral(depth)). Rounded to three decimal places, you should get 0.041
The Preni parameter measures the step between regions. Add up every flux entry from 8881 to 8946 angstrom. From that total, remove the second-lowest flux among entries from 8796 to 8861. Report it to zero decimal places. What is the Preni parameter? 1142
